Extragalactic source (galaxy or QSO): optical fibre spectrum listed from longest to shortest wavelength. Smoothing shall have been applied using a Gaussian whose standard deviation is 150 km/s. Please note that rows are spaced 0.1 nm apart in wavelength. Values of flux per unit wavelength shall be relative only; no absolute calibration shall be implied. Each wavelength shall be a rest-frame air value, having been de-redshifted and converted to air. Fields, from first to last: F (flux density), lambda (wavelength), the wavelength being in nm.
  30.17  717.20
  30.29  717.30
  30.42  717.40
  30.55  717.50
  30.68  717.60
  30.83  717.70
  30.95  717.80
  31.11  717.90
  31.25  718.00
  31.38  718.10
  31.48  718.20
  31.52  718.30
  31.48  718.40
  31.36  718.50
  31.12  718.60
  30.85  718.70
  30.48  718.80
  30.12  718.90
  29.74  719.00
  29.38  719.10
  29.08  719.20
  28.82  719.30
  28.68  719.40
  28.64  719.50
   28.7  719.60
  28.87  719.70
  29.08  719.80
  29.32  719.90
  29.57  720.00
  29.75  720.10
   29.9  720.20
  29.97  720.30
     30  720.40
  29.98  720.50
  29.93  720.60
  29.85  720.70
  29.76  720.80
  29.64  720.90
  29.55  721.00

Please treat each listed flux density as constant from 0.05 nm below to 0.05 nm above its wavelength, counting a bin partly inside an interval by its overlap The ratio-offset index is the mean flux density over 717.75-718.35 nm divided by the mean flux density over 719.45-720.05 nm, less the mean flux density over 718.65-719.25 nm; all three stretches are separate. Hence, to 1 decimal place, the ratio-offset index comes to -28.9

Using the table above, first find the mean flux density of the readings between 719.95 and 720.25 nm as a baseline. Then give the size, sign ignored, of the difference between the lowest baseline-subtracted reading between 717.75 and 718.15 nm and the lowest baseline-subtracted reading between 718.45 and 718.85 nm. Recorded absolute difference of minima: 0.47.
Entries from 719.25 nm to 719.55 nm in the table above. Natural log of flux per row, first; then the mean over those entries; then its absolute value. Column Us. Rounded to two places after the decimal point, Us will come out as 3.36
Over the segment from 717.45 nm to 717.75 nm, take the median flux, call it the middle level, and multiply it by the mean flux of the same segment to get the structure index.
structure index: 941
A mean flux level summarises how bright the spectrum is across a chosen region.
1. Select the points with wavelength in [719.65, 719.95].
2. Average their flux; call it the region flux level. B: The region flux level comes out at 29.1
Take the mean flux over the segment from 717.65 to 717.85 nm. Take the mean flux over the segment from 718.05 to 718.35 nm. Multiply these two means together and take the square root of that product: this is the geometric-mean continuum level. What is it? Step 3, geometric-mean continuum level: 31.2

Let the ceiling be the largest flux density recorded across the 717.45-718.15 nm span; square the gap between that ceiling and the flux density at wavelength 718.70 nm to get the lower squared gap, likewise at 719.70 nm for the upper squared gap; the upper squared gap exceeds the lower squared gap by 6.0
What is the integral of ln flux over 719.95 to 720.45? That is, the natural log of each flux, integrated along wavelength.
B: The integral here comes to 1.70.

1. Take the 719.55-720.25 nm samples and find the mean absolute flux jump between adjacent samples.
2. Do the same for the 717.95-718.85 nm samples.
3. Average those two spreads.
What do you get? 0.18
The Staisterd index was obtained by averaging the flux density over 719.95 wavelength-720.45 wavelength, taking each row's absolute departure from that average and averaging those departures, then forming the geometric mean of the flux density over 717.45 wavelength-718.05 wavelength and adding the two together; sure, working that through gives 31.0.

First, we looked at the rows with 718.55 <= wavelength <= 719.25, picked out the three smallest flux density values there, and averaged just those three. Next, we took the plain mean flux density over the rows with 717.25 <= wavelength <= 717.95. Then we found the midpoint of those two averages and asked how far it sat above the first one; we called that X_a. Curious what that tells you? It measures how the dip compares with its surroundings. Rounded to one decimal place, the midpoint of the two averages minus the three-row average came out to 0.6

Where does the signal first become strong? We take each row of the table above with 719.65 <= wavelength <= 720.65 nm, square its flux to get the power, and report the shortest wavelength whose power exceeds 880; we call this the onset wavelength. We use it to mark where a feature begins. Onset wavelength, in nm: 720.10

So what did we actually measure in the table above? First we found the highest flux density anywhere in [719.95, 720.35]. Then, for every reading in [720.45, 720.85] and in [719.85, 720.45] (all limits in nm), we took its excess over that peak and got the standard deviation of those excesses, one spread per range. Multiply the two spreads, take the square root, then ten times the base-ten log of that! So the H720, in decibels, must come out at -8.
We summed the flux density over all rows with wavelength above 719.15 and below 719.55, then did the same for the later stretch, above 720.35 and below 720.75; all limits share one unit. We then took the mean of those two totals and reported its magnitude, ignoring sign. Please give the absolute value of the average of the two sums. 117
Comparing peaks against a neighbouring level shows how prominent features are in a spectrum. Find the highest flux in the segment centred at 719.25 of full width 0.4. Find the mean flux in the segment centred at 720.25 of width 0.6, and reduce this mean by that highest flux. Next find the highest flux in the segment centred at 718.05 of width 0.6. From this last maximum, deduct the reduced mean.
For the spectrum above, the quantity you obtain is 31.0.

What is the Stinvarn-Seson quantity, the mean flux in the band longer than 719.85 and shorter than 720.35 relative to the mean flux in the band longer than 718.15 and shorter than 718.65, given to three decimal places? 0.946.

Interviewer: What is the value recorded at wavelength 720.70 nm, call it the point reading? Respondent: 29.85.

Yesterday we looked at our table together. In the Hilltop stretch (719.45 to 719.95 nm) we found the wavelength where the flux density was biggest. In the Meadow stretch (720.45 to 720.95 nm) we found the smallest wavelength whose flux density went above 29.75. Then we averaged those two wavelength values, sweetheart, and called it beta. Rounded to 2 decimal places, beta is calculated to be 720.20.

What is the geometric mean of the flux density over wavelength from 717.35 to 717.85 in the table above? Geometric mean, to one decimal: 30.7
